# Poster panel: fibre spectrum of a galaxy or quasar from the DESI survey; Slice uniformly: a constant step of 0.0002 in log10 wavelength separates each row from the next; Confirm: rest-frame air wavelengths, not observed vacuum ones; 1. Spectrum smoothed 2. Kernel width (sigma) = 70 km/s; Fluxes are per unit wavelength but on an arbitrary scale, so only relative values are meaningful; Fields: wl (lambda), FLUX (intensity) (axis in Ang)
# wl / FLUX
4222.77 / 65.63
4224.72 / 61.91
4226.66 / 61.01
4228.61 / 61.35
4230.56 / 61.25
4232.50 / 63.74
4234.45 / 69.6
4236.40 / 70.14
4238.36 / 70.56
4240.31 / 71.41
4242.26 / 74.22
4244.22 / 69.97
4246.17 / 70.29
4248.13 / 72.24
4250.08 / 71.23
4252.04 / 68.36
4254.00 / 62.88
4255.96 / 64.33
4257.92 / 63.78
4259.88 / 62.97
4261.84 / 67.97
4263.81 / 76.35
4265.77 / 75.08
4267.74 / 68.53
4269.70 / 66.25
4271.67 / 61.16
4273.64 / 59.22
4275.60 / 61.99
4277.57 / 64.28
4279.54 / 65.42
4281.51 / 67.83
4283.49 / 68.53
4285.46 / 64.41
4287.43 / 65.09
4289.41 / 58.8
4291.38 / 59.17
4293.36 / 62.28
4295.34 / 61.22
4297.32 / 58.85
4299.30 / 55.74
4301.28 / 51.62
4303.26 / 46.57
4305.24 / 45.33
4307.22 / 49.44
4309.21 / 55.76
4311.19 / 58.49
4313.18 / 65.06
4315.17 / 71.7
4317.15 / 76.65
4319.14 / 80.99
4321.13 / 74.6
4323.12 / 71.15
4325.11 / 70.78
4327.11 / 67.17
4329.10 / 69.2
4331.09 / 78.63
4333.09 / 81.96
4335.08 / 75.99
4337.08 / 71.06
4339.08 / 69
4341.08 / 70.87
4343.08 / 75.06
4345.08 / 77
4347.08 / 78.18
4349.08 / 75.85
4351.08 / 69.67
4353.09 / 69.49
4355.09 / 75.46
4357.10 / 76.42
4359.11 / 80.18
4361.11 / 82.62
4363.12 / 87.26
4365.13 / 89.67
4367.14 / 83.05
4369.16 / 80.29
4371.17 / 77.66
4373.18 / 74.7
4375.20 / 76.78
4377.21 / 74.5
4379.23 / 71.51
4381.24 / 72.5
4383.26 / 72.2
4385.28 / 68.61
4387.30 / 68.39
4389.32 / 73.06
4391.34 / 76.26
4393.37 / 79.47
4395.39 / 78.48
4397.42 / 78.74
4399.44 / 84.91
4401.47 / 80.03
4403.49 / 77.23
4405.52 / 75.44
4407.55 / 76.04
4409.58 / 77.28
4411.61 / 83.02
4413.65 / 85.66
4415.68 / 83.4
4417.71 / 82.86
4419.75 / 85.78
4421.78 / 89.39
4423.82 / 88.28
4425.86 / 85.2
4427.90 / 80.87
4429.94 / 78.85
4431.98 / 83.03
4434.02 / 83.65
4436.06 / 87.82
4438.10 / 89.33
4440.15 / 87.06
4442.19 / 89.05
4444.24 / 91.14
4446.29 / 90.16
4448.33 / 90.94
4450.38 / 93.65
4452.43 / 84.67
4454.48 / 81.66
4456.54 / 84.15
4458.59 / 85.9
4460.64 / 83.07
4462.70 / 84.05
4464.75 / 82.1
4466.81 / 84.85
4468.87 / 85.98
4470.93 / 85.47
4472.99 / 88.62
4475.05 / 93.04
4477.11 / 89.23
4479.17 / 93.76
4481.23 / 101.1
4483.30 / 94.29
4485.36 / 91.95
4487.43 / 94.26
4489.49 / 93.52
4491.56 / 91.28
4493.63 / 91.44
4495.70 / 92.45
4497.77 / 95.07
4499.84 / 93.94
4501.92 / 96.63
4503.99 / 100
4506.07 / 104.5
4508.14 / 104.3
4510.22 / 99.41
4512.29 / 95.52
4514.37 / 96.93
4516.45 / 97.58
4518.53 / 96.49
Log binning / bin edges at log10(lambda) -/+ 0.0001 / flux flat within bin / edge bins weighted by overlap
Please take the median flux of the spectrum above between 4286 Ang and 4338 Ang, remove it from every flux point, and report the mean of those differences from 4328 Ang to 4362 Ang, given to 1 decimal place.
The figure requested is 10.0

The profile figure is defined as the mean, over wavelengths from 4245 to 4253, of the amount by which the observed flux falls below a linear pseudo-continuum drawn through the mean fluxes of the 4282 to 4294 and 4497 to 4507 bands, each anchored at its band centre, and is -14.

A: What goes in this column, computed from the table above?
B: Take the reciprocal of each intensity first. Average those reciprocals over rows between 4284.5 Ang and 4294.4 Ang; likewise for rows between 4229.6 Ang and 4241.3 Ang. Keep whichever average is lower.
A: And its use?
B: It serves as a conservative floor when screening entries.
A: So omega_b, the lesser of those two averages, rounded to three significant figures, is 0.0148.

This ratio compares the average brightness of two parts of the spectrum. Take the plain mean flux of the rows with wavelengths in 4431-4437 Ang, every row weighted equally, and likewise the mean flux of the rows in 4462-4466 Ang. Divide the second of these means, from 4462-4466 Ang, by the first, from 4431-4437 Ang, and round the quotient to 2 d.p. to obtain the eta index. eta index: 0.98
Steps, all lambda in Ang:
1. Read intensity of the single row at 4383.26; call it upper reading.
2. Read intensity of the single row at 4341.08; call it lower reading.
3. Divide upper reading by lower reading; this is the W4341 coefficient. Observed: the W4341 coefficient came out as 1.02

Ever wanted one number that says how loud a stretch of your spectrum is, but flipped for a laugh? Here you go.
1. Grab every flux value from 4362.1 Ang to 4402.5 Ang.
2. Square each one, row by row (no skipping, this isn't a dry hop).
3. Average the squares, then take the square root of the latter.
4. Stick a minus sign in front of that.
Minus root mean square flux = -77.6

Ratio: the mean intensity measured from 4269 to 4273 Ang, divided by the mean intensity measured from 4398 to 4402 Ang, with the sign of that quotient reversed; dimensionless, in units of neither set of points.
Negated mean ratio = -0.77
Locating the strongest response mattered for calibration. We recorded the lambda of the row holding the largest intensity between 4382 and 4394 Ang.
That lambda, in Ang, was 4393.37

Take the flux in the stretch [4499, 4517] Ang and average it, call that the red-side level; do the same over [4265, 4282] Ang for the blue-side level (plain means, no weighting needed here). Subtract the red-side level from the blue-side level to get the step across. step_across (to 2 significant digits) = -33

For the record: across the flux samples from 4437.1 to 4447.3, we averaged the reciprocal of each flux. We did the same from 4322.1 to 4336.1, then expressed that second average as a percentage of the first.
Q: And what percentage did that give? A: 122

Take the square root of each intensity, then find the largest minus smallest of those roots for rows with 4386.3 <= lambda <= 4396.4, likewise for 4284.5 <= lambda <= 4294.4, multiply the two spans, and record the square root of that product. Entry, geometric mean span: 0.508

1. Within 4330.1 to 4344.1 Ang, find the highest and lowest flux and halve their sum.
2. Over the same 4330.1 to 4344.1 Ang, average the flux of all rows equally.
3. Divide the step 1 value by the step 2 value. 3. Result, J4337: 1.01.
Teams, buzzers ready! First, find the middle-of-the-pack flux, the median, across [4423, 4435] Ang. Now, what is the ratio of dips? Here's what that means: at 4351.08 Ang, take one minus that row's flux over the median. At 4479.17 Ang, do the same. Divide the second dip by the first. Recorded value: -0.8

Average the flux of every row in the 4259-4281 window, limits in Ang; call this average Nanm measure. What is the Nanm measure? 66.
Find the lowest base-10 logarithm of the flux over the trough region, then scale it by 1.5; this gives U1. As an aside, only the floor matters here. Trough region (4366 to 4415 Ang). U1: 2.75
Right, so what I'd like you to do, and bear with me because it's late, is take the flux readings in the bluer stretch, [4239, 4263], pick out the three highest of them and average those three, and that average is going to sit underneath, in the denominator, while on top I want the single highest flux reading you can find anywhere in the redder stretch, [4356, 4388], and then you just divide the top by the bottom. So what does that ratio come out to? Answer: 1.23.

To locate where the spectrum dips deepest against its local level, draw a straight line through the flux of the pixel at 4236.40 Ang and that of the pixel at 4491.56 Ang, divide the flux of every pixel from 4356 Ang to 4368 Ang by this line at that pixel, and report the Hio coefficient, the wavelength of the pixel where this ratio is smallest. 4357.10 Ang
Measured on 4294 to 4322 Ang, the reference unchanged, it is 4305.24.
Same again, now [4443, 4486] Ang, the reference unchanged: 4464.75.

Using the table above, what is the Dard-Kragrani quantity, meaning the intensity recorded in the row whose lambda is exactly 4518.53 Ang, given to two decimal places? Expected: 96.49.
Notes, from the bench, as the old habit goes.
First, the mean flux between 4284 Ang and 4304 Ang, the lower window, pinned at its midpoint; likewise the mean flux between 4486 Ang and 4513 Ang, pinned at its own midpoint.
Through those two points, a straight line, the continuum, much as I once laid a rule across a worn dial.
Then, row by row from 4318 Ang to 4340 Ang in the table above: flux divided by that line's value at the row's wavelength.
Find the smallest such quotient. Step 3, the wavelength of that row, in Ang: 4339.08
